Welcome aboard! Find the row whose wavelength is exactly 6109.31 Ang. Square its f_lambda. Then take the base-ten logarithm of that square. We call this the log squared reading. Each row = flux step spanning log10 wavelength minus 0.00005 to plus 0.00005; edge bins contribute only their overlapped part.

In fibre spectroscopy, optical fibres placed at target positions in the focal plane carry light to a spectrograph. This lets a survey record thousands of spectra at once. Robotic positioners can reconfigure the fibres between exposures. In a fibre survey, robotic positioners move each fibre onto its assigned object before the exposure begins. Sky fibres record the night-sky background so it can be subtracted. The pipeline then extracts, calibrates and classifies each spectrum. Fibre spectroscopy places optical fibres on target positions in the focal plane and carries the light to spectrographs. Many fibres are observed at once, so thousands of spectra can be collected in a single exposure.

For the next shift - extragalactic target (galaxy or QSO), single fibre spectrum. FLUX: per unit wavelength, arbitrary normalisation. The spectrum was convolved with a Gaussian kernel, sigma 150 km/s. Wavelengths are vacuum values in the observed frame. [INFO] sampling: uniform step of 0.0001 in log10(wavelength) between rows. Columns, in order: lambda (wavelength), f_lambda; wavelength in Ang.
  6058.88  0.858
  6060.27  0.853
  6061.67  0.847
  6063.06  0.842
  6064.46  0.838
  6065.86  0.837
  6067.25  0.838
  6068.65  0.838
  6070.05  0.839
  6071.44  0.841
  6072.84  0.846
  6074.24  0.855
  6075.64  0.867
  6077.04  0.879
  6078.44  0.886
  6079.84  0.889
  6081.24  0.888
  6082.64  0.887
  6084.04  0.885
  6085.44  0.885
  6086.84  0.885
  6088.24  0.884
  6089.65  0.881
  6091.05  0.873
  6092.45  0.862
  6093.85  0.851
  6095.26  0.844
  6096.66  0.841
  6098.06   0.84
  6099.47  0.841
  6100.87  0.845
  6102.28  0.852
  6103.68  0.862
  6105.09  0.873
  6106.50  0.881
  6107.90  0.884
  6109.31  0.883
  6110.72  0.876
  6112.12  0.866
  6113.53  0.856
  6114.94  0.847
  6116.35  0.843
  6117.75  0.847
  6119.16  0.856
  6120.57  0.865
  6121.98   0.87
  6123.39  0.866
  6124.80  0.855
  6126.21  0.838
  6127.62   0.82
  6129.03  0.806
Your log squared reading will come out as -0.108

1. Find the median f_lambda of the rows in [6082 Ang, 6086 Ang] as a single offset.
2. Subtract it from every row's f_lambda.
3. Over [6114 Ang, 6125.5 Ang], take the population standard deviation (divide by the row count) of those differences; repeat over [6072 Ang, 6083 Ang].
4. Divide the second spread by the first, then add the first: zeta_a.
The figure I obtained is 1.7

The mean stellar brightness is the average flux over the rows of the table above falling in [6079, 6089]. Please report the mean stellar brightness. 0.886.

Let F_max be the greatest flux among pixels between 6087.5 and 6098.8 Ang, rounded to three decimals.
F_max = 0.884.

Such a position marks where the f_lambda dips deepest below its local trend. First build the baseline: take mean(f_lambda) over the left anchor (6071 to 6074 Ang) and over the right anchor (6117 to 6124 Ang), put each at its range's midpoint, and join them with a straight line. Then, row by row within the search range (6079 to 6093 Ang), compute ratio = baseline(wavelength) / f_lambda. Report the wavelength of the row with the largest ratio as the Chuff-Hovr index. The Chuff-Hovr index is 6092.45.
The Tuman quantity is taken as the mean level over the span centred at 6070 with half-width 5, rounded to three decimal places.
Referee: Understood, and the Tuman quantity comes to 0.842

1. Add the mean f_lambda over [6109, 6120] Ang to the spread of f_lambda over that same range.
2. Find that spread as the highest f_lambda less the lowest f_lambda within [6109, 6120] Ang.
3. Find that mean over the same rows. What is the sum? 0.899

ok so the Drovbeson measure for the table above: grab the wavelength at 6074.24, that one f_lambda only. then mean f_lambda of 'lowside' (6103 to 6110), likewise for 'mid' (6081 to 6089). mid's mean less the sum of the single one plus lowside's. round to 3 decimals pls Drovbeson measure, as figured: -0.846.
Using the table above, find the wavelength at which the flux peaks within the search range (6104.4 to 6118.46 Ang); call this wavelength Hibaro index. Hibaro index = 6107.90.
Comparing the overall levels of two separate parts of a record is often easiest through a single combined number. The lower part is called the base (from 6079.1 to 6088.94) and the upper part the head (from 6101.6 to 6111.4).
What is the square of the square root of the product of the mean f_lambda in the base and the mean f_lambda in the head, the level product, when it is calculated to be 0.77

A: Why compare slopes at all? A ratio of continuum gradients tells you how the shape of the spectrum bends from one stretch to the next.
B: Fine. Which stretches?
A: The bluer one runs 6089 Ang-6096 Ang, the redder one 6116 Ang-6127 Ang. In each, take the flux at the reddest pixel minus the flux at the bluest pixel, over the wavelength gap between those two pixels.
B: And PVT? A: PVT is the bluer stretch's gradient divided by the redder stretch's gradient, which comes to 13.0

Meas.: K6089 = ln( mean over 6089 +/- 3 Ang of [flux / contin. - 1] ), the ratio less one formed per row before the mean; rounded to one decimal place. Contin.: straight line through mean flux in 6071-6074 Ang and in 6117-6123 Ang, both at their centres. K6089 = -3.3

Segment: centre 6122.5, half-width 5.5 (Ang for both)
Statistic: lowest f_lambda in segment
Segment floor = 0.82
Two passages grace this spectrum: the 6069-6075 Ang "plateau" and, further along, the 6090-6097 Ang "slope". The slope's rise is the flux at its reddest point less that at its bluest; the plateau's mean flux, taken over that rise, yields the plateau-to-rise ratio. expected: -26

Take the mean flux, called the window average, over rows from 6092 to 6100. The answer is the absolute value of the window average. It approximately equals 0.846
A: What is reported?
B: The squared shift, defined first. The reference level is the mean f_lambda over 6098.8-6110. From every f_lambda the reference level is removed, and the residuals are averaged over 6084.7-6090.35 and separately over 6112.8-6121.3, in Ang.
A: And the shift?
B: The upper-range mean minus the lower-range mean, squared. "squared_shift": 0.0010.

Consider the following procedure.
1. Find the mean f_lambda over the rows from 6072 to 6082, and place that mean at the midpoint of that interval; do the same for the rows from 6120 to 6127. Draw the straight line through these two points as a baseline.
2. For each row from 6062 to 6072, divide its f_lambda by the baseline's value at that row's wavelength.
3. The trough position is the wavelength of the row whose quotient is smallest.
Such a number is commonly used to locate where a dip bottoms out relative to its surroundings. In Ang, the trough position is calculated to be 6065.86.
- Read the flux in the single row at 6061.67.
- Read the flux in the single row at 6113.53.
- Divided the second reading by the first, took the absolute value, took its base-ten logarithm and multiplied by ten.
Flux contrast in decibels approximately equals 0.05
